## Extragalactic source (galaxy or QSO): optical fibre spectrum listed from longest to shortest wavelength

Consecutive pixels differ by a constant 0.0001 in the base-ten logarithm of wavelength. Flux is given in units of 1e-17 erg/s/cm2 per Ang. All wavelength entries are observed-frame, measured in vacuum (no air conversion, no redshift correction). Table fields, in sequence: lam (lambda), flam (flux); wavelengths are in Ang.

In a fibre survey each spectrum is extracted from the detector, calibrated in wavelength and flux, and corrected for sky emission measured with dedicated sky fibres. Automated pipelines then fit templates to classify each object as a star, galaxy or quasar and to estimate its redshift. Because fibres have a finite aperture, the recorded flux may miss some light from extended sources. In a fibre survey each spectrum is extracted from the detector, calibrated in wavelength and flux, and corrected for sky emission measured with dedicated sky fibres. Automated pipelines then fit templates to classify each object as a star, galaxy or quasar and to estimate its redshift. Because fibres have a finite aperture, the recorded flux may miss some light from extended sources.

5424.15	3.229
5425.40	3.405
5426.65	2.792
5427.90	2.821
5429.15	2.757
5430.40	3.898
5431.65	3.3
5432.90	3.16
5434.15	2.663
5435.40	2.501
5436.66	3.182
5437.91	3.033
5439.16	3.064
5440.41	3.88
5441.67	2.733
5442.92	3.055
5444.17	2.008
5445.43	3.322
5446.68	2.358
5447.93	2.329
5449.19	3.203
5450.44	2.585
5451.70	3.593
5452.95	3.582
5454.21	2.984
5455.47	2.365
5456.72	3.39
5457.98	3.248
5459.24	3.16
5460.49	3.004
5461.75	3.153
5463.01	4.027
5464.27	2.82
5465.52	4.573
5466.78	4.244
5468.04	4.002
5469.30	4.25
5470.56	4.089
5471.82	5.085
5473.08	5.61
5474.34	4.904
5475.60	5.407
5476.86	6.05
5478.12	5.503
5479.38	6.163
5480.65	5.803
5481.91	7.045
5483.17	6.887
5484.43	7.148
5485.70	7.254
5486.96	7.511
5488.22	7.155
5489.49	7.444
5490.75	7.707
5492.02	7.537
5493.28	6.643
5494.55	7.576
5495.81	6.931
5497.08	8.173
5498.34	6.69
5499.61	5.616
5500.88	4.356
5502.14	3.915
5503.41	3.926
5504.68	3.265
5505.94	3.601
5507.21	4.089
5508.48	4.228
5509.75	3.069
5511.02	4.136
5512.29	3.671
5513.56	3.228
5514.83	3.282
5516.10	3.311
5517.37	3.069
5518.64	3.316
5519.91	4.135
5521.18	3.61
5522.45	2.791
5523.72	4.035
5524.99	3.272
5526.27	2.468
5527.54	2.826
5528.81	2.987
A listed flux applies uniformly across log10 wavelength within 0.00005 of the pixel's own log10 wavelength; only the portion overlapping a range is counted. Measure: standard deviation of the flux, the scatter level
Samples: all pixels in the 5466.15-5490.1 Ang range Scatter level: 1.2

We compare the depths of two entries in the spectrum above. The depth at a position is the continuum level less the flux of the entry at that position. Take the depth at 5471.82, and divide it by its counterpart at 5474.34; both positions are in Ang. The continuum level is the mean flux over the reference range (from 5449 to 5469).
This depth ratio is 1.1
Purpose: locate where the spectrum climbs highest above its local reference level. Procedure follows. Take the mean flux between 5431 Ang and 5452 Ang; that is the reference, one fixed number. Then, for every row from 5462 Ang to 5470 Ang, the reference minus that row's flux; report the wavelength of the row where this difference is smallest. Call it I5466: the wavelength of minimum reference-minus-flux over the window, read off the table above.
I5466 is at 5465.52 Ang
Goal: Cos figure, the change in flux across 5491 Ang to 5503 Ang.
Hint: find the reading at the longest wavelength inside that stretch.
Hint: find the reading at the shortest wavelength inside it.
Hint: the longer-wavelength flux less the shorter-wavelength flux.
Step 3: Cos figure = -4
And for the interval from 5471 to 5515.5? -2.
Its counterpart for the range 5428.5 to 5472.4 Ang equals 2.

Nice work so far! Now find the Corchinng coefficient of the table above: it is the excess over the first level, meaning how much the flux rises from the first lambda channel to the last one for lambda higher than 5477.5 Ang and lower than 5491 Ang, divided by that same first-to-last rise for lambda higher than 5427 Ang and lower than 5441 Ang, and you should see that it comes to 2.1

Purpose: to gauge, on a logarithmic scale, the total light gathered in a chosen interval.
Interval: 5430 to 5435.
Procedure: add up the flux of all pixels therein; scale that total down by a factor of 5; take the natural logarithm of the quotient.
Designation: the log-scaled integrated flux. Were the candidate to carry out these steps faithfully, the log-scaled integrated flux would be 0.96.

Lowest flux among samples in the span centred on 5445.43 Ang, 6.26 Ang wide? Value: 2.008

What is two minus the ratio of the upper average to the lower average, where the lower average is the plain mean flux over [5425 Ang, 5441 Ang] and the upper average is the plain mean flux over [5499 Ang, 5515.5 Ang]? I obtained 0.75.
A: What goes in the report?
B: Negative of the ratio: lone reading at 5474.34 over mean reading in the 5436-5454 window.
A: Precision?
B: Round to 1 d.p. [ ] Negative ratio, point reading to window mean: -1.6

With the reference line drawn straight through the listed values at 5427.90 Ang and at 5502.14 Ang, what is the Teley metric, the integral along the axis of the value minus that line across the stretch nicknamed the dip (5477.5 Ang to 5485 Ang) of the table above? 21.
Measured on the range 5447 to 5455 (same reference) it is -1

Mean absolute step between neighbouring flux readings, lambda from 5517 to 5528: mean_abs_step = 0.70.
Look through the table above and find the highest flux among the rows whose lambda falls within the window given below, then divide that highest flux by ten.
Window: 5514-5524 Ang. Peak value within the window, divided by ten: 0.41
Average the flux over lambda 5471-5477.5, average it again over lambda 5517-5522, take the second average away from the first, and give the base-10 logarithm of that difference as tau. 0.27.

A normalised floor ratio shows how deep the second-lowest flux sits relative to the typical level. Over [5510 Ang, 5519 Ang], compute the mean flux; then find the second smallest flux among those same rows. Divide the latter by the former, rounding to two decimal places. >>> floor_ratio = 0.94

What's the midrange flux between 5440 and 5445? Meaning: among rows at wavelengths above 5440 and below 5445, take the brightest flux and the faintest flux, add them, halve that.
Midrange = 2.9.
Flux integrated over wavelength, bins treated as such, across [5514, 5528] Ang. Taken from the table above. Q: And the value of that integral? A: 46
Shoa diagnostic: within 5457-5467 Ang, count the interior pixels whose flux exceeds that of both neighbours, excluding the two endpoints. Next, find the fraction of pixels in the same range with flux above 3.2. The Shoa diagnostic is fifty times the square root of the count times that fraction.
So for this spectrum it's 50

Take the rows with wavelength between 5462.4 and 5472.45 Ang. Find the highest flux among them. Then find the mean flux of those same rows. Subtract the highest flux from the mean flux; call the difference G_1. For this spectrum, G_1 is -0.95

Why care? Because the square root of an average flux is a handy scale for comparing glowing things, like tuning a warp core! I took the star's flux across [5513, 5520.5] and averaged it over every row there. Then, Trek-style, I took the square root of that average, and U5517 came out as 1.84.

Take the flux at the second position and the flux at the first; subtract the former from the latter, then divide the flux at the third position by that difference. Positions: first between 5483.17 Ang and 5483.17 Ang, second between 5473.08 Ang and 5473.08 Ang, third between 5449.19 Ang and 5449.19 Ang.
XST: 3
